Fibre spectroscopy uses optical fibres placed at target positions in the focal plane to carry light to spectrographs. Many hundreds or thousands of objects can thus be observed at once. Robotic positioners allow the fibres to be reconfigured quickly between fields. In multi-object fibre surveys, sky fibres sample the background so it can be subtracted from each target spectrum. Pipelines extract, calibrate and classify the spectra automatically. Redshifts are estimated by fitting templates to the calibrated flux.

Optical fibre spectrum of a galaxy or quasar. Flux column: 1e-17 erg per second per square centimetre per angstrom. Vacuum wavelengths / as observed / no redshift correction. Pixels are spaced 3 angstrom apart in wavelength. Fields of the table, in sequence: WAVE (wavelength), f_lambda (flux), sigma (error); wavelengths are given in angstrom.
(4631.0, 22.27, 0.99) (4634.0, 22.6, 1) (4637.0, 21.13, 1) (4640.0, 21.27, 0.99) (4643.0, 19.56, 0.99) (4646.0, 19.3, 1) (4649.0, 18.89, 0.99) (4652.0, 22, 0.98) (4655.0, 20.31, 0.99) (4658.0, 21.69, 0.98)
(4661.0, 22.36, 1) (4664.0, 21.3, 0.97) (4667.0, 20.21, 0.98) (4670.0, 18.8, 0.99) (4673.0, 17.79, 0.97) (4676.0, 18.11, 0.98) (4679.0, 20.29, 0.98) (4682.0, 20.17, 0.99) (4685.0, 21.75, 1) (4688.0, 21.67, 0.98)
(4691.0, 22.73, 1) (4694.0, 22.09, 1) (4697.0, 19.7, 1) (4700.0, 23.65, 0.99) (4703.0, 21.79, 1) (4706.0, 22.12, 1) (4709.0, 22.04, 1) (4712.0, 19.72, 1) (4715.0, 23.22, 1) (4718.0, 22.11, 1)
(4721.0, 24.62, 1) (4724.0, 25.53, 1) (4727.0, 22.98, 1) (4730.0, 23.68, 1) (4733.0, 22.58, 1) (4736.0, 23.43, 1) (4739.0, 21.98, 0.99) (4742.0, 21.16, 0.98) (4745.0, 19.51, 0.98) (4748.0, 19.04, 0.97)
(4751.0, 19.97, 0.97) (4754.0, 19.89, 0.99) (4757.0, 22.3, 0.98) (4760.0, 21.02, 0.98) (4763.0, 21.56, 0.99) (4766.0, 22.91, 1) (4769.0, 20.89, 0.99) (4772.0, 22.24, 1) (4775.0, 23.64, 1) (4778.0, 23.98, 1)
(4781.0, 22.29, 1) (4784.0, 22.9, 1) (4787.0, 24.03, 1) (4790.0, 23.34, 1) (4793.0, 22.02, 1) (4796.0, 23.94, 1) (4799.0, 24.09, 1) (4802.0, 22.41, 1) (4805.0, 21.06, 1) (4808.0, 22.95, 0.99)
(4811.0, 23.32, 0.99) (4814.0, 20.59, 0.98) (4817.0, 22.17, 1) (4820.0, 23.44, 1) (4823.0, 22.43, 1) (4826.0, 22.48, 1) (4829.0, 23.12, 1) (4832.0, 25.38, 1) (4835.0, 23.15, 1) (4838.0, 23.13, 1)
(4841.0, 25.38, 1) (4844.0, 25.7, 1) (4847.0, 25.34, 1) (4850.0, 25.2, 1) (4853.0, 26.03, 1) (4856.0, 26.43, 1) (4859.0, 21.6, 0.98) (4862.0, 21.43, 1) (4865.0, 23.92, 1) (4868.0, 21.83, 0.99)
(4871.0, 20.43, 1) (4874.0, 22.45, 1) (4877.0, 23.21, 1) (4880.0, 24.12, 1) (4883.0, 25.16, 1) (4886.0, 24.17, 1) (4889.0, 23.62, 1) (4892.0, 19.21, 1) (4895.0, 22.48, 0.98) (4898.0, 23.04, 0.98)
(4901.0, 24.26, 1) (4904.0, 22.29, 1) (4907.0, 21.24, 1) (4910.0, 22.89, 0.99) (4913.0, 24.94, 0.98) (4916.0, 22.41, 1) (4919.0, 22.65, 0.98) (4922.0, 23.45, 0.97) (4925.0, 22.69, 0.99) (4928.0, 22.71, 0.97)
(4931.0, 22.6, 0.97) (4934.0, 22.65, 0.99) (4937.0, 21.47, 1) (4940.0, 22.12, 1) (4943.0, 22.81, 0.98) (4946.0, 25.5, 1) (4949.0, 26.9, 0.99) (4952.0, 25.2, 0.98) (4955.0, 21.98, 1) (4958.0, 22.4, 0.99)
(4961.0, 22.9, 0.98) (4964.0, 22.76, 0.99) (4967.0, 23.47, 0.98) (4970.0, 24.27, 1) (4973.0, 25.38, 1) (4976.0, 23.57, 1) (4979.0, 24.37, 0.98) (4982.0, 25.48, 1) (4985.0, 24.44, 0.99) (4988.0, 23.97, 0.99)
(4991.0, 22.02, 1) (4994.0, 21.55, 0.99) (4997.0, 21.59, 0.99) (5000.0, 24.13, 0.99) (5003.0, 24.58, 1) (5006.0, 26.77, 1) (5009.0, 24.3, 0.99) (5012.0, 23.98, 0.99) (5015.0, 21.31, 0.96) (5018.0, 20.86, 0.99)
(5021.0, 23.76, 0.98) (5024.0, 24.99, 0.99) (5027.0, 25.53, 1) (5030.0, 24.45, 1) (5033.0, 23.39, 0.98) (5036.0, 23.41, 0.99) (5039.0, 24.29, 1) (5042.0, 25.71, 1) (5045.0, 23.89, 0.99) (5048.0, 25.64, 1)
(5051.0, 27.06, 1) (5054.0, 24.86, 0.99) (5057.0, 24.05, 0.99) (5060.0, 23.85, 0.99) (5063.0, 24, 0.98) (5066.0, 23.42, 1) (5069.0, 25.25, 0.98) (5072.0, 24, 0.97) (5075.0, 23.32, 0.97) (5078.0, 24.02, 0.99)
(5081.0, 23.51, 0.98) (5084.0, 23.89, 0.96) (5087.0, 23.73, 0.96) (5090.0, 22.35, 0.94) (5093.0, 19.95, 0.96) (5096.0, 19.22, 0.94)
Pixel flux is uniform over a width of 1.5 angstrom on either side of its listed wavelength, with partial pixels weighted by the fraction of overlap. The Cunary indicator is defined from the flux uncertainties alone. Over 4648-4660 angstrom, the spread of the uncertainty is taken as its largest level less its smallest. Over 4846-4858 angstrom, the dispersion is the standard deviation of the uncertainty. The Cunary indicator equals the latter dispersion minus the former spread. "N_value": -0.010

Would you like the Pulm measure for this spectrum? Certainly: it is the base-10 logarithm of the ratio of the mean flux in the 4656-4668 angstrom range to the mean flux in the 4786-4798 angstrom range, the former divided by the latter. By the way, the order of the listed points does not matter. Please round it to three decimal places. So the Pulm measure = -0.038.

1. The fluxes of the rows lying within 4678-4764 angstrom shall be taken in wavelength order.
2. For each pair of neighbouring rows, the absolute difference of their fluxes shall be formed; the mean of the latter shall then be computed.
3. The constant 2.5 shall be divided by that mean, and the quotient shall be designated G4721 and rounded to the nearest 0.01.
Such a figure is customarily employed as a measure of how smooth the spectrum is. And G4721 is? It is 1.88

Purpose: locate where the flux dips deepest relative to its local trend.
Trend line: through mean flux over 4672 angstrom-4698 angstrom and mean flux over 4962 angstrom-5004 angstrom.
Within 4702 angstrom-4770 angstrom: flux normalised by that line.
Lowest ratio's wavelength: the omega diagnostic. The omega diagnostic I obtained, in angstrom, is 4748.0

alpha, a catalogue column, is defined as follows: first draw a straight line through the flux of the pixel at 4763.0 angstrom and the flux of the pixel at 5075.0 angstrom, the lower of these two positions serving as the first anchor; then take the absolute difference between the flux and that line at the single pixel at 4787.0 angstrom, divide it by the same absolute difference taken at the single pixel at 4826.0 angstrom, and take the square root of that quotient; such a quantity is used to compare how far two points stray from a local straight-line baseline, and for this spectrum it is 2.0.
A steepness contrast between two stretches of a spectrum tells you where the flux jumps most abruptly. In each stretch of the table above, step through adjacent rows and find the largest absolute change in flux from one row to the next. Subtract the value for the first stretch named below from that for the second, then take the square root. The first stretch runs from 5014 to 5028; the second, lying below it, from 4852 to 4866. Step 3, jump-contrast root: 1.4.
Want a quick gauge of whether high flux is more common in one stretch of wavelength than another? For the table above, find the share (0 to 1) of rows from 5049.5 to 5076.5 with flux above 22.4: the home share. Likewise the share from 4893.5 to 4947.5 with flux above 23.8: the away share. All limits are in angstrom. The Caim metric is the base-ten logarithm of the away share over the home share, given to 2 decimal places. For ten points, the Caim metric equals -0.78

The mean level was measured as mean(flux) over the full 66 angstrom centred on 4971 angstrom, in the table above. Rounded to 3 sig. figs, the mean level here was 23.7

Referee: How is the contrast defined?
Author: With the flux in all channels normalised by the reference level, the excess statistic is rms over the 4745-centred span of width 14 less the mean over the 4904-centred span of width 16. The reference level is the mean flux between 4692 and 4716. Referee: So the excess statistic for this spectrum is -0.11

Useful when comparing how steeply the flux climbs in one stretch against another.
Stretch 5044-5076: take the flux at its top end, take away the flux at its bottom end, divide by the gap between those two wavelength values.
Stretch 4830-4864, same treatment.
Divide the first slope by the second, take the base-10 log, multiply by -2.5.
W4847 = 2.1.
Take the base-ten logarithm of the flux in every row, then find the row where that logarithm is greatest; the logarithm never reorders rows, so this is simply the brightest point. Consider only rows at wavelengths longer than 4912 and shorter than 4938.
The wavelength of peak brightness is 4913.0 angstrom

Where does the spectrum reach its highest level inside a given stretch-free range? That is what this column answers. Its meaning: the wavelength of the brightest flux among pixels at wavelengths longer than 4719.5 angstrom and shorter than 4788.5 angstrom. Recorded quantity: 4724.0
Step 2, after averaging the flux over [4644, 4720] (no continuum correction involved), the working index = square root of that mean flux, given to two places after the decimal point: 4.58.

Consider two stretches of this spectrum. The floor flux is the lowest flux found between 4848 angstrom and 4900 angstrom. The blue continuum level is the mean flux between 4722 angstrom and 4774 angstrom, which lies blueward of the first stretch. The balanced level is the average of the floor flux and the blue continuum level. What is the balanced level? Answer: 20.5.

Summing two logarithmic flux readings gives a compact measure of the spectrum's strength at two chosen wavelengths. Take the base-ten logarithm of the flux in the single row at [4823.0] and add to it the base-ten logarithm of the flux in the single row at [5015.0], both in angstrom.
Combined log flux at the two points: 2.68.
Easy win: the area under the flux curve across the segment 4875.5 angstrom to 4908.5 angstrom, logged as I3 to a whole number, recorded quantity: 758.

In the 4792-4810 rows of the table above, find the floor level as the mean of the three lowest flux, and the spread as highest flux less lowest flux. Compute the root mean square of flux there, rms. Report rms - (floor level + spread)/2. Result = 10.3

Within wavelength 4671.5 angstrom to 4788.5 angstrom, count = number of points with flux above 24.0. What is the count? 3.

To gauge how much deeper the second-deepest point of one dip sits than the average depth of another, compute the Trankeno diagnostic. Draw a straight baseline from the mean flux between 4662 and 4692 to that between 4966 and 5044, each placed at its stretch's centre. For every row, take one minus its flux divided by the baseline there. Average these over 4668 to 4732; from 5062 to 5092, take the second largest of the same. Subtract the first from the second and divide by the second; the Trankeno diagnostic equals 2.0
